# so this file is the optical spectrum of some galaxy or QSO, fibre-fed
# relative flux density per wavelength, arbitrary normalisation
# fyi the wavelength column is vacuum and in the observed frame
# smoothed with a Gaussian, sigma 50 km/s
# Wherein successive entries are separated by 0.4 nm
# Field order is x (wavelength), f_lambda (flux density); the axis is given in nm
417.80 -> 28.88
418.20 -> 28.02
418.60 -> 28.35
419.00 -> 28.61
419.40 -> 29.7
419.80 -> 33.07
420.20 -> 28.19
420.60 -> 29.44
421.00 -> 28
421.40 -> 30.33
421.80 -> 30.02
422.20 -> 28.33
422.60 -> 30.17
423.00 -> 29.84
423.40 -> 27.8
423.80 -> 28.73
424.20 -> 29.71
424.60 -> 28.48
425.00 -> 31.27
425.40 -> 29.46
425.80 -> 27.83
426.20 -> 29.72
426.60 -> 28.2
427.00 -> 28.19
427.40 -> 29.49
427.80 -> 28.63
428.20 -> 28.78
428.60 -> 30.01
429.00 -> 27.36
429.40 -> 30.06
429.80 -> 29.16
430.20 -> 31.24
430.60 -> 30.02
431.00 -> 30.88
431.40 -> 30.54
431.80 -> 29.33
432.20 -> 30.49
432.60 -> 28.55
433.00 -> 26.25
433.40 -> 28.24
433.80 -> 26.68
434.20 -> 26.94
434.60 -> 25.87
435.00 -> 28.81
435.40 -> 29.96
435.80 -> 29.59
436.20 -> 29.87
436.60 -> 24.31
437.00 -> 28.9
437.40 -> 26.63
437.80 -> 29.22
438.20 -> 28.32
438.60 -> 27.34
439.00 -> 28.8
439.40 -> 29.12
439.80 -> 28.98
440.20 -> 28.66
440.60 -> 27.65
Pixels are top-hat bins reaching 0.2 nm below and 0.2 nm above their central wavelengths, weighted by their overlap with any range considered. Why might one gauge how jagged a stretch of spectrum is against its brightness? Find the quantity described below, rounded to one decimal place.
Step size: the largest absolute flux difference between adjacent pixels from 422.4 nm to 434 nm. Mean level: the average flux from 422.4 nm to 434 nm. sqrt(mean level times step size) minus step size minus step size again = 3.4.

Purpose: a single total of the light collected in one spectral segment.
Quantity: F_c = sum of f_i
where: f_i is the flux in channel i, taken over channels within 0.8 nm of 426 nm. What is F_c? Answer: 115.2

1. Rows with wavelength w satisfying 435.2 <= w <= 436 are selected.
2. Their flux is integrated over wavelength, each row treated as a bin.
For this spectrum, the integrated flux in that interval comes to 23.8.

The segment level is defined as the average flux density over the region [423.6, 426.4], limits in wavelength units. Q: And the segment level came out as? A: 29.3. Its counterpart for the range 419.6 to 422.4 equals 29.6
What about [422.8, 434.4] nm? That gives 29.0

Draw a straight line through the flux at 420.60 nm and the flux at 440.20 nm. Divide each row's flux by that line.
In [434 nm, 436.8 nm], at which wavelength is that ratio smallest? 436.60 nm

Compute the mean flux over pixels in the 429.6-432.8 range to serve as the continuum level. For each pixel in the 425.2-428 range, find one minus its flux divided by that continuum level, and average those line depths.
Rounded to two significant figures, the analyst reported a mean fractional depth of 0.041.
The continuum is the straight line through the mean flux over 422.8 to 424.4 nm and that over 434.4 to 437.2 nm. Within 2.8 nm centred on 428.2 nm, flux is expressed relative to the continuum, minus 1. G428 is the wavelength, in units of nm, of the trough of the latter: 429.00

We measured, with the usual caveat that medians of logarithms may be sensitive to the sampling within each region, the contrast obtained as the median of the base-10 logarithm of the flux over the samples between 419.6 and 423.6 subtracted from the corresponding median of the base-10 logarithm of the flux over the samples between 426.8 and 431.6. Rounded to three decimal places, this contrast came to 0.002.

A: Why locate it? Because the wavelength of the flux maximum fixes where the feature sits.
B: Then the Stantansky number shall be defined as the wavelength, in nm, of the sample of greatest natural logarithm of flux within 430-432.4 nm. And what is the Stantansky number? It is 430.20 nm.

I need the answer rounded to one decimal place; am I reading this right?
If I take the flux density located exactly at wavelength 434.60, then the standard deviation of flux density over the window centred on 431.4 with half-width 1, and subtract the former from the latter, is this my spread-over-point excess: -25.3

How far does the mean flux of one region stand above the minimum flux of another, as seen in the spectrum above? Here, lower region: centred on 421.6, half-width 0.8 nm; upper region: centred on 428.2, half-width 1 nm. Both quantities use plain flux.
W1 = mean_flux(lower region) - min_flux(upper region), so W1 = 1.8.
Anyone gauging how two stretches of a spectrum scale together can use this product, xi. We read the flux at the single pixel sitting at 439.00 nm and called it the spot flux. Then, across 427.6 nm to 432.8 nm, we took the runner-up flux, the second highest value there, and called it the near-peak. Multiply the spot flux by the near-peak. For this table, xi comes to 889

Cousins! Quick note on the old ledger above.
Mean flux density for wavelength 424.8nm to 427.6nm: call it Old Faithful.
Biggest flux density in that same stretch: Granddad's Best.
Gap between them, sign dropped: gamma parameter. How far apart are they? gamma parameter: 2.1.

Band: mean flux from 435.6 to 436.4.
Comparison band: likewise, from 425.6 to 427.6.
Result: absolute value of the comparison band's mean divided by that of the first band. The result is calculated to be 0.96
